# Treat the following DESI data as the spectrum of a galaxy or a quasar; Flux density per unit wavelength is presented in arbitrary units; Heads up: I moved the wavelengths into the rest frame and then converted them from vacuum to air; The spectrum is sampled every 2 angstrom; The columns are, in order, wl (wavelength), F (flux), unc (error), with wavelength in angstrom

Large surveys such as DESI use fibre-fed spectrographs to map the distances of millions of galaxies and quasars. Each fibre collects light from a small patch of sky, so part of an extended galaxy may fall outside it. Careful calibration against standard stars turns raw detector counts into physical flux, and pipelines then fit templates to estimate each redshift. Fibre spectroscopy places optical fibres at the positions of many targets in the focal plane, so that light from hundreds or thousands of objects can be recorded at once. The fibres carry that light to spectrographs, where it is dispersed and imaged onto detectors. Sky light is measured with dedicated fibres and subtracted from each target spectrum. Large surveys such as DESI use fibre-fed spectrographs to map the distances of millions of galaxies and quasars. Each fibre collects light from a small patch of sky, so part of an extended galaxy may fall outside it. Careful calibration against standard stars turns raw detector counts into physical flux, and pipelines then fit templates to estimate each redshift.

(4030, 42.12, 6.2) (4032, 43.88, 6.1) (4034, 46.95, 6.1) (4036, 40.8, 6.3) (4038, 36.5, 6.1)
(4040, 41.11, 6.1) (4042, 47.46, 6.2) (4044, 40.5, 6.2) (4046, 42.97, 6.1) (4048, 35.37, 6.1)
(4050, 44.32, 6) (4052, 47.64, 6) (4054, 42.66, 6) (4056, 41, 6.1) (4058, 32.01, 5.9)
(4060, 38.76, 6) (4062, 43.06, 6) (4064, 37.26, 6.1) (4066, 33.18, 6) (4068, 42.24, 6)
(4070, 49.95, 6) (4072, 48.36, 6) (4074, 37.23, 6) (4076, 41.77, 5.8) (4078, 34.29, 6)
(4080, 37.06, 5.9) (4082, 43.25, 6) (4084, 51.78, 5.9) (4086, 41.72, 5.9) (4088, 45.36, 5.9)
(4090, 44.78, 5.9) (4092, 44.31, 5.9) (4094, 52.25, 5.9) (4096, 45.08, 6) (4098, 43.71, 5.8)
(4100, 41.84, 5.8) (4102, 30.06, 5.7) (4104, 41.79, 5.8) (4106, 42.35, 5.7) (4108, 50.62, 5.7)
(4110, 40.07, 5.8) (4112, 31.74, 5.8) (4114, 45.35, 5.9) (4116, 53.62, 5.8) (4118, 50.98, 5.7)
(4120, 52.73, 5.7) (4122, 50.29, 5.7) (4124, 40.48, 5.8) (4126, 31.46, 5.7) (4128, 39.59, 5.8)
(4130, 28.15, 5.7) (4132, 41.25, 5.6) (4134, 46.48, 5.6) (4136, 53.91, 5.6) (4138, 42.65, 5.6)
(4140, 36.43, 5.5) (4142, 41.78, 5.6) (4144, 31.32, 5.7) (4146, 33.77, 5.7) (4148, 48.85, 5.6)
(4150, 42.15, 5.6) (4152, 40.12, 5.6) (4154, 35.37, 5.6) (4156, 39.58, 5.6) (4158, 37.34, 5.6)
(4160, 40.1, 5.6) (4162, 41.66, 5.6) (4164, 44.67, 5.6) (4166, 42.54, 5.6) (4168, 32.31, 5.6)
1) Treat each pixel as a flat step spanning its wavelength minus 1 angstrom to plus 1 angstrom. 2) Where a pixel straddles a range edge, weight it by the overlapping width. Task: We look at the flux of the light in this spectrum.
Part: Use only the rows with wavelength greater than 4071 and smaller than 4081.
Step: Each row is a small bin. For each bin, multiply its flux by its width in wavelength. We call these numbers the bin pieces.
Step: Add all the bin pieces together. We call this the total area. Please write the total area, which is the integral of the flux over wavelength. 397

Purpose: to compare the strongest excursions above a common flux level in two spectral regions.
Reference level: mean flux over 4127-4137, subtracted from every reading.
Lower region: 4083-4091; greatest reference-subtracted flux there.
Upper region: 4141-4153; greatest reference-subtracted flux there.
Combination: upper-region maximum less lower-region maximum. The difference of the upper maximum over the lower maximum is -2.9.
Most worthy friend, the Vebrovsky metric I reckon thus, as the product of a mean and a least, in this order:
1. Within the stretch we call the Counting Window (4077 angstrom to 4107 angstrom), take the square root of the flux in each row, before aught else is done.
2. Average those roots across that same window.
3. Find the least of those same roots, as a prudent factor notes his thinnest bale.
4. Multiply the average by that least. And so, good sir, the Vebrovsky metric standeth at 35.7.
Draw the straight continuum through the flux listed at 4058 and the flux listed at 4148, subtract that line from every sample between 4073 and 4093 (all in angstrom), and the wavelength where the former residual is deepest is 4078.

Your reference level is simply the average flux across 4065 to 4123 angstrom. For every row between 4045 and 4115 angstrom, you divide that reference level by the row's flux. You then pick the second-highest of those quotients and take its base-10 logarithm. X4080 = 0.14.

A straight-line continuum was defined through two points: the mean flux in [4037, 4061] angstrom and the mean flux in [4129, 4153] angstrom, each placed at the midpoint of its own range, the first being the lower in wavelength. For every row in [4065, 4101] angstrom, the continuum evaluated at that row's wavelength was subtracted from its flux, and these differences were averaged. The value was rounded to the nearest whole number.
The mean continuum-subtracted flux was 2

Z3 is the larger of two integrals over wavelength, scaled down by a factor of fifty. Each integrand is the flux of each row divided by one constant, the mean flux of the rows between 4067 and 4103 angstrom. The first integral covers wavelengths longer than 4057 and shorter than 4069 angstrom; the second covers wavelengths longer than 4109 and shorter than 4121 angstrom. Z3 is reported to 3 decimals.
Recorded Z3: 0.255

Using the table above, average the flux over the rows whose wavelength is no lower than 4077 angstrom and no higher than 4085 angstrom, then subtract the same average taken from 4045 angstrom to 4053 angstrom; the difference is -1.0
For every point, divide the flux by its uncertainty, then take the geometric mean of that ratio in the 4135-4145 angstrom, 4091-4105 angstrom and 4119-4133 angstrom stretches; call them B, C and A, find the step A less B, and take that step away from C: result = 7.5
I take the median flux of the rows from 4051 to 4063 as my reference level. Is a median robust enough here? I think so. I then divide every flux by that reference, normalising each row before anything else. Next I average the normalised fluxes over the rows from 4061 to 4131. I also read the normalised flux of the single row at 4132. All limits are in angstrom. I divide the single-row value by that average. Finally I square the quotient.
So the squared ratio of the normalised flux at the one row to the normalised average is 0.94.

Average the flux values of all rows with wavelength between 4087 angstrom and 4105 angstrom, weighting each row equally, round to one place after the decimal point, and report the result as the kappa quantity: 43.2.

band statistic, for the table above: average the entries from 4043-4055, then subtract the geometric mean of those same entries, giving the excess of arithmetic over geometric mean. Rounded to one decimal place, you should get 0.2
